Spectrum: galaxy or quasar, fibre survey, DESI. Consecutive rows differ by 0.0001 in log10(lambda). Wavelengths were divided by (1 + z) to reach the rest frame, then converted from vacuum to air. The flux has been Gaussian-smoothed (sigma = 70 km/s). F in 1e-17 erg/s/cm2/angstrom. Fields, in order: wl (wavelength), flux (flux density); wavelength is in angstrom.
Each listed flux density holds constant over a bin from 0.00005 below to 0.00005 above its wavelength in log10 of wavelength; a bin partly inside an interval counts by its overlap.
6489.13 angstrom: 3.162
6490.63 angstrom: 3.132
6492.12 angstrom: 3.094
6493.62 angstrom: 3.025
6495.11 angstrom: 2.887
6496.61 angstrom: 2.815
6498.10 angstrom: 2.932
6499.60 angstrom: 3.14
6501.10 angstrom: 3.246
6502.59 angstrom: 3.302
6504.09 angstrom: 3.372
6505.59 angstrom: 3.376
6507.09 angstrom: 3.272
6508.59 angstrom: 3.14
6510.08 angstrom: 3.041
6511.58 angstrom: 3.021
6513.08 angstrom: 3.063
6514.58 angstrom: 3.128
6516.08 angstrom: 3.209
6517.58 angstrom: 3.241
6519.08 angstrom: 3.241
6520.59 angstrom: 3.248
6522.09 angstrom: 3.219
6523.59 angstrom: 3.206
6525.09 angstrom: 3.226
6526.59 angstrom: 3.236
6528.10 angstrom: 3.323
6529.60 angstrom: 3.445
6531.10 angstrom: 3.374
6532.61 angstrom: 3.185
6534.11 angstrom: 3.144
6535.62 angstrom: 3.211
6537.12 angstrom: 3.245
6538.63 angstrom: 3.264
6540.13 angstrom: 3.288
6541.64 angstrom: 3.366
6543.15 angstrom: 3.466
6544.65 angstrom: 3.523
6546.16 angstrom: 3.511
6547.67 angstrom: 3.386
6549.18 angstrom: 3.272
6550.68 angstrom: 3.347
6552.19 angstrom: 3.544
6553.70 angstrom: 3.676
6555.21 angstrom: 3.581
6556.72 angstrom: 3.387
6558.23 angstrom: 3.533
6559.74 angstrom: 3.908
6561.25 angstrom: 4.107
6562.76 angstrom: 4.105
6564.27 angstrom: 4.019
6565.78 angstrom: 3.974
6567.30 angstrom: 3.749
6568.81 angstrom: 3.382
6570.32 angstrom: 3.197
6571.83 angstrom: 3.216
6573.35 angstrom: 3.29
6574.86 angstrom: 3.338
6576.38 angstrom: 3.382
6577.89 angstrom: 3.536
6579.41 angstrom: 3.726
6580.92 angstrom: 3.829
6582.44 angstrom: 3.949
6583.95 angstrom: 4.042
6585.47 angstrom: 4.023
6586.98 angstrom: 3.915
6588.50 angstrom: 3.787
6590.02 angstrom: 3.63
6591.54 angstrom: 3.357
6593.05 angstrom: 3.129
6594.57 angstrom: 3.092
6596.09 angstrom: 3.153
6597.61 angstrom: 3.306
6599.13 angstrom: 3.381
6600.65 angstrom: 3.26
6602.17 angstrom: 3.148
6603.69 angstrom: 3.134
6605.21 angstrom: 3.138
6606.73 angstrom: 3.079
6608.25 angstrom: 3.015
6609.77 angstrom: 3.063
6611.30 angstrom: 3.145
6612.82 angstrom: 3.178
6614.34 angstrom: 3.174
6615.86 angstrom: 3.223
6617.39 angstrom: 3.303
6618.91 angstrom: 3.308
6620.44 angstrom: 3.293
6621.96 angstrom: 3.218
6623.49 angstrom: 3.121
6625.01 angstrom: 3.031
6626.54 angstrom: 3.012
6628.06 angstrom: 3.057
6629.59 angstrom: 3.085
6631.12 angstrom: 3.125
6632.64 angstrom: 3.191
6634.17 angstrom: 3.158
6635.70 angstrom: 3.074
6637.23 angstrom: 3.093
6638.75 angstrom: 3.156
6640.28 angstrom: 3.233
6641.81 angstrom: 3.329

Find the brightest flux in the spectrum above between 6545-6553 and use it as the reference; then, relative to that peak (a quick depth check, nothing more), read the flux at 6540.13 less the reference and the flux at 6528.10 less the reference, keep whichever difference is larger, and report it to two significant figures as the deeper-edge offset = -0.22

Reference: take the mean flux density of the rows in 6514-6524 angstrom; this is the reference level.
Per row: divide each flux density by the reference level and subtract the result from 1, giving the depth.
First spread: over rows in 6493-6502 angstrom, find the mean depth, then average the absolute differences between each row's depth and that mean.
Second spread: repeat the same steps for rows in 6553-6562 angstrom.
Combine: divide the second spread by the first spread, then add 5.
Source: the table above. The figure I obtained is 6.6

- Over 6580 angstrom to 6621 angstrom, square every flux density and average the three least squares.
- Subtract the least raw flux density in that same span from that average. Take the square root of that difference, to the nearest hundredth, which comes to 2.51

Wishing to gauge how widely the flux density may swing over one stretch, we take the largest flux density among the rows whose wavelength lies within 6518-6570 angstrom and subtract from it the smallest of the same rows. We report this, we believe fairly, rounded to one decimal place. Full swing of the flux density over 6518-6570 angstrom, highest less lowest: 1.0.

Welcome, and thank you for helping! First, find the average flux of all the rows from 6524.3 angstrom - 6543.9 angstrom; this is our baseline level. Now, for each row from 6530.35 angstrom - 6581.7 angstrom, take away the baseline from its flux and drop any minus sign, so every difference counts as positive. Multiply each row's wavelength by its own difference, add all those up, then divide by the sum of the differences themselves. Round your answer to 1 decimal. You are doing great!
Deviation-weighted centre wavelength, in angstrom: 6561.2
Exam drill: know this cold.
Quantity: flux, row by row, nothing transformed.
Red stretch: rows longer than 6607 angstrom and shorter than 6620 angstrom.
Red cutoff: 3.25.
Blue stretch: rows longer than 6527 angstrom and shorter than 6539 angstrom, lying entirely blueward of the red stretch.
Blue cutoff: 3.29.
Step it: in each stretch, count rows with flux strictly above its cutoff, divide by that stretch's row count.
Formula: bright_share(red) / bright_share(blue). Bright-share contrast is 0.7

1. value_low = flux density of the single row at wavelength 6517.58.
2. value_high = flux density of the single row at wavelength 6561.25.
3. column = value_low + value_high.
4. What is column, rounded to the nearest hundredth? 7.35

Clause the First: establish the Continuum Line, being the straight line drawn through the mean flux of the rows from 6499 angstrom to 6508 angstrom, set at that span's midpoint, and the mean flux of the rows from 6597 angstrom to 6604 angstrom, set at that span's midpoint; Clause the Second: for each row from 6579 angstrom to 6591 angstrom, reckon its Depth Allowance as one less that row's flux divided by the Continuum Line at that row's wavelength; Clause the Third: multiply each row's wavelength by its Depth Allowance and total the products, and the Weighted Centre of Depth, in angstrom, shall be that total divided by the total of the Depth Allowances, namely 6584.6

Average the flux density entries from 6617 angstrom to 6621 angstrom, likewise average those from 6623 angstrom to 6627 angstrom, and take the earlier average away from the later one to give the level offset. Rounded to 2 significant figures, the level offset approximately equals -0.25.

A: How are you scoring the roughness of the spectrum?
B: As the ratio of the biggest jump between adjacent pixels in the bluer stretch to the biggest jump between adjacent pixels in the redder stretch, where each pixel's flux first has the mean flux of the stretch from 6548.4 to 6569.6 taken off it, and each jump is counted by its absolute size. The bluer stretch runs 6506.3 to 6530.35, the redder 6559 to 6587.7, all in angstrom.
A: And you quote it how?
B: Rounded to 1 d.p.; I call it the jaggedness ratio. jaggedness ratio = 0.4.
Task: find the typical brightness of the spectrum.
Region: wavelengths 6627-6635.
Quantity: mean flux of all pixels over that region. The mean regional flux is 3.1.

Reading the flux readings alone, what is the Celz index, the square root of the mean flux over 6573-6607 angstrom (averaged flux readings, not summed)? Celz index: 1.86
